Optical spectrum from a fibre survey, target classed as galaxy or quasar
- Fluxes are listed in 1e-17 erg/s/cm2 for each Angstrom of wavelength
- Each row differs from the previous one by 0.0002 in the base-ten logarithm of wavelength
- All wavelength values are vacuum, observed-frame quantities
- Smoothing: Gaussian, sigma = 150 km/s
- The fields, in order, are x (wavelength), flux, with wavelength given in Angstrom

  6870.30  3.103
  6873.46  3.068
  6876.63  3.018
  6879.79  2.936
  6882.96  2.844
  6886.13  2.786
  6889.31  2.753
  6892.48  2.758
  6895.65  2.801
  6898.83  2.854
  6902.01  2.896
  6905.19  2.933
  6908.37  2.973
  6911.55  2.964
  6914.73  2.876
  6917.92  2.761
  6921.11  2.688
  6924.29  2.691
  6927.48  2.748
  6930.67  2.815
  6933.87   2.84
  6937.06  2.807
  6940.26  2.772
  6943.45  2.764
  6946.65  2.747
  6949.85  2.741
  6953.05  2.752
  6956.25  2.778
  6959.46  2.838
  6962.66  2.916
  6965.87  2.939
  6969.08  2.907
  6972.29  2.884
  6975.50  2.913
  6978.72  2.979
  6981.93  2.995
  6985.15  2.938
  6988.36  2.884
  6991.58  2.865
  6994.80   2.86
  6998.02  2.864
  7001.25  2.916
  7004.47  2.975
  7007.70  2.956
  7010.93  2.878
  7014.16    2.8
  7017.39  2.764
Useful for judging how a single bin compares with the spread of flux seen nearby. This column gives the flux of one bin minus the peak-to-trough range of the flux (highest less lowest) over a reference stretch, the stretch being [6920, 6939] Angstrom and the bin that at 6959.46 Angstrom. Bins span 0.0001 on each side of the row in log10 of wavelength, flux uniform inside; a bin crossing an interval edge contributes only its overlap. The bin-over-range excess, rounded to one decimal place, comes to 2.7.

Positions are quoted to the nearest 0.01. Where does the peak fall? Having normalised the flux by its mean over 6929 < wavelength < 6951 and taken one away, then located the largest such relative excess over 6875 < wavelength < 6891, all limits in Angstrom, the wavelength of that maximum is 6876.63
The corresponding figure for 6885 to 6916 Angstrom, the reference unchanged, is 6908.37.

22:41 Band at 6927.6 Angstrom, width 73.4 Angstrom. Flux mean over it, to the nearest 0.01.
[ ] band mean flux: 2.81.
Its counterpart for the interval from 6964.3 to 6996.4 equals 2.92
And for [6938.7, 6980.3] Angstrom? 2.84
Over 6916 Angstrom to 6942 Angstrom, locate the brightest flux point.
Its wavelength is 6933.87 Angstrom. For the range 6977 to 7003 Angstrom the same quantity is 6981.93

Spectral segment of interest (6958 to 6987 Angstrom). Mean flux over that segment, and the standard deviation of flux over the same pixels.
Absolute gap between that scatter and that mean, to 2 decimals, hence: 2.88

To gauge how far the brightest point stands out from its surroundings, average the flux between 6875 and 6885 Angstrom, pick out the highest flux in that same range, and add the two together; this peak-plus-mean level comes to 5.95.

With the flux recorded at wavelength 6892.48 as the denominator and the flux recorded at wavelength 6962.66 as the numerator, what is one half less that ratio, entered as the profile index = -0.56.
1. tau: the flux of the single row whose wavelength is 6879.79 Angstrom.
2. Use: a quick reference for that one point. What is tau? 2.936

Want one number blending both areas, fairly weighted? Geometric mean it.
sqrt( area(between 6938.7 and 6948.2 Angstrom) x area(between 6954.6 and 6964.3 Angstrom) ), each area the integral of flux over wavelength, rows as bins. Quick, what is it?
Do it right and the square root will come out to 26.9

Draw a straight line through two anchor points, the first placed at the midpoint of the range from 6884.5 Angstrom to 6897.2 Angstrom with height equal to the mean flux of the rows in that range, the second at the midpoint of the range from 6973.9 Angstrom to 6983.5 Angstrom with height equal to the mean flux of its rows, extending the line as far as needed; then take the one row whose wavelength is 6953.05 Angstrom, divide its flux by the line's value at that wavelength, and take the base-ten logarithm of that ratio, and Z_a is -0.024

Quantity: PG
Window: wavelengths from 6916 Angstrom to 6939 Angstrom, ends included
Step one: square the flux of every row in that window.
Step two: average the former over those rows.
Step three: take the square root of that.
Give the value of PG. 2.765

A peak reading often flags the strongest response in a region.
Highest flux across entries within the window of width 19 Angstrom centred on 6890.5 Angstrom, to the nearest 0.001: 2.854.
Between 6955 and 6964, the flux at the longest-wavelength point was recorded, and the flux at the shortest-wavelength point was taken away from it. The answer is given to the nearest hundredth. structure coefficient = 0.14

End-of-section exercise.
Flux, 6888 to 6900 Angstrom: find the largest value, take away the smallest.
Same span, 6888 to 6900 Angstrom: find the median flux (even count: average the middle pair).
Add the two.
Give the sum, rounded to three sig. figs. 2.88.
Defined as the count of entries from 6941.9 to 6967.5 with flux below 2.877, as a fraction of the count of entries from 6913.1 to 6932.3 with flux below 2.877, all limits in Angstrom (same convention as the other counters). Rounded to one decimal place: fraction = 1.0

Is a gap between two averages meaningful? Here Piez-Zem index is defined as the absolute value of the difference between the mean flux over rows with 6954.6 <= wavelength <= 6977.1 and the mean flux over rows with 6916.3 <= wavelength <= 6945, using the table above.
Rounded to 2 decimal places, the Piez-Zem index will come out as 0.12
